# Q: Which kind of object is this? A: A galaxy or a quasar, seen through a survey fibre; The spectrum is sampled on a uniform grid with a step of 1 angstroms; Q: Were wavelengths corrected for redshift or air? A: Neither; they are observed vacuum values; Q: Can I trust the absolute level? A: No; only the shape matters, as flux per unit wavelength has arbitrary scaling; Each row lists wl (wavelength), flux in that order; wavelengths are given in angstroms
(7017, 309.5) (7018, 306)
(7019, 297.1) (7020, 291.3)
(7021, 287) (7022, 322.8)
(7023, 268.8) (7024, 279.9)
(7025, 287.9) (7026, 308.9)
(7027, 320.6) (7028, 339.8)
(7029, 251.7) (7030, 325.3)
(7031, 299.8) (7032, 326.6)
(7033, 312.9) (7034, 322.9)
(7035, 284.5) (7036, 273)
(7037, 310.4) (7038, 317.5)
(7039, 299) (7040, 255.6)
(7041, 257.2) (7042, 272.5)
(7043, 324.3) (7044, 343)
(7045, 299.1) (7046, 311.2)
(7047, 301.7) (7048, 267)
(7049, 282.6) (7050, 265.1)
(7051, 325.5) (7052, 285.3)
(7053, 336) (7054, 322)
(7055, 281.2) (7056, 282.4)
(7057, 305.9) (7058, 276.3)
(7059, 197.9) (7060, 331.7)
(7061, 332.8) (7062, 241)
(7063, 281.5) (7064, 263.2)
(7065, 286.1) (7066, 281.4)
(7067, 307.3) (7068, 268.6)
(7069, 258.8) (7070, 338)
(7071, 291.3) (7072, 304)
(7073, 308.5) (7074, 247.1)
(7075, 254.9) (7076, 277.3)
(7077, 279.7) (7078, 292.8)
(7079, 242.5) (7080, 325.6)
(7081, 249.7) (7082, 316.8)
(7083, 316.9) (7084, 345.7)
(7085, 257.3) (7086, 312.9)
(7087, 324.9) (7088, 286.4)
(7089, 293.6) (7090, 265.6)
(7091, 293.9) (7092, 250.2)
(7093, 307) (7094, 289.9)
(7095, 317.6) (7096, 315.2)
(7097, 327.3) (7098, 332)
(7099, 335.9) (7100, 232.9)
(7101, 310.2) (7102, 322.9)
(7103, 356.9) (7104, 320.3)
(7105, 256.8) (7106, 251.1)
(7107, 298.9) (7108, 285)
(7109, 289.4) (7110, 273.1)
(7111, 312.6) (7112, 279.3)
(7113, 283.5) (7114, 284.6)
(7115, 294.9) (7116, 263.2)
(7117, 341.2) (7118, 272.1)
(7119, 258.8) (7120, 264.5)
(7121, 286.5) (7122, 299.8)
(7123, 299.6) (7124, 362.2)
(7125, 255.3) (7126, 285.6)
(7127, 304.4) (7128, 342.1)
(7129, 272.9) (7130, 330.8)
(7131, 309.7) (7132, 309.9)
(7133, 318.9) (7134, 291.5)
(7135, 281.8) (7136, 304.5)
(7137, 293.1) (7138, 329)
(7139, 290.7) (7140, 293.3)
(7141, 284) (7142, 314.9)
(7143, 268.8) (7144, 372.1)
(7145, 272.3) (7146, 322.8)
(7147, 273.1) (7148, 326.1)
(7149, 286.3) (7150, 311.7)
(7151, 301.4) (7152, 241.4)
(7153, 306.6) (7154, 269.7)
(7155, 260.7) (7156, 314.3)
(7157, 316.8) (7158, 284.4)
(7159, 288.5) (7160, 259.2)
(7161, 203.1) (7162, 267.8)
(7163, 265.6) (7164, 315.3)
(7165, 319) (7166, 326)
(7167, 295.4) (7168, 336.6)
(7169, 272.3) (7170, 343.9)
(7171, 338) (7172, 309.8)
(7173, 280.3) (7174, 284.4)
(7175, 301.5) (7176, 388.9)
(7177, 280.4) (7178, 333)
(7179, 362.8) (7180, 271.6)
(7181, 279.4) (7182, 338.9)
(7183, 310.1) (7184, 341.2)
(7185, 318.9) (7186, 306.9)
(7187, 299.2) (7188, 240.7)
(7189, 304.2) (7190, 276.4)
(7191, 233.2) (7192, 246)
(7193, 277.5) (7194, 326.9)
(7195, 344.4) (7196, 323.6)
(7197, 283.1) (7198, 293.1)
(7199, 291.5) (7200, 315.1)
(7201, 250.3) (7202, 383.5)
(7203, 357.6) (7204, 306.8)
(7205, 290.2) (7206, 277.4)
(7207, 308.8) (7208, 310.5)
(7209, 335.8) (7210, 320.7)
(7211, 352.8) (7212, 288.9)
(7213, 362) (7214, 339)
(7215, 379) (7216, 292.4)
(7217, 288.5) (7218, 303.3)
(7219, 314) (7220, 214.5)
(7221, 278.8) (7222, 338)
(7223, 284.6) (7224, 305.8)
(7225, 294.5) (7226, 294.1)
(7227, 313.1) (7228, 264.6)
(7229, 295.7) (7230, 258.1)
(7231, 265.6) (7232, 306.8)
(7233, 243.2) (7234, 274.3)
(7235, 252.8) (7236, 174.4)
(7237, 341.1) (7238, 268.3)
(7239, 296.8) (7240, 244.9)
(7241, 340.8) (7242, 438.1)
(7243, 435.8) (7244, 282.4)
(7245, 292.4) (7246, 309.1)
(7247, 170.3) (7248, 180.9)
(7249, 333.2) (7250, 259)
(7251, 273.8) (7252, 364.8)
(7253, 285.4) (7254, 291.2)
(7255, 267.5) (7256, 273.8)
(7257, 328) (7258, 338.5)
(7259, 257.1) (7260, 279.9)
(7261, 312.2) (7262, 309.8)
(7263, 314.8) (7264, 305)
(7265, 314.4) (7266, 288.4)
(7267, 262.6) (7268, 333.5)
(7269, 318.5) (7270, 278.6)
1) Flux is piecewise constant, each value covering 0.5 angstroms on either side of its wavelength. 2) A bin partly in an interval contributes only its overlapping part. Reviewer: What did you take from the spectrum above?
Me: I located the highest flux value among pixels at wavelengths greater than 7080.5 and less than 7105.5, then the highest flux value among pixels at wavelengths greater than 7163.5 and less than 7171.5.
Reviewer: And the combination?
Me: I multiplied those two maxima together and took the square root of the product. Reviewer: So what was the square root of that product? 350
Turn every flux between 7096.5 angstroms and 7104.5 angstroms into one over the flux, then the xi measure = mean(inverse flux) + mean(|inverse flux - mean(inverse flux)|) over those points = 0.0035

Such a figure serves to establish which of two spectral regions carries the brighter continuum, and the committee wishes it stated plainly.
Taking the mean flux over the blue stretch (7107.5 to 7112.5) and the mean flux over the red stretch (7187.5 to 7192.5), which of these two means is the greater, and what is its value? 288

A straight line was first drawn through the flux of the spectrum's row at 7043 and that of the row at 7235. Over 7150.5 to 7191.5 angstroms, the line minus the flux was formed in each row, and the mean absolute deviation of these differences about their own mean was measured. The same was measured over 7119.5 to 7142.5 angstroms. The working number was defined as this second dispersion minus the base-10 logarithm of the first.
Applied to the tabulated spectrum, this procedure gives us 18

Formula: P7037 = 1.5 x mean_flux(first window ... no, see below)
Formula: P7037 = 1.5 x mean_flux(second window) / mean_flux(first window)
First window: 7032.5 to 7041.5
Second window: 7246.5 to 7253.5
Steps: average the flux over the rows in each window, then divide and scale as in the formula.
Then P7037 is 1.37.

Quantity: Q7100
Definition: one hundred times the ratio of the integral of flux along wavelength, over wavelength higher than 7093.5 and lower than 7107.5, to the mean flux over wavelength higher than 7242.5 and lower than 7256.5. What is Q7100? 1486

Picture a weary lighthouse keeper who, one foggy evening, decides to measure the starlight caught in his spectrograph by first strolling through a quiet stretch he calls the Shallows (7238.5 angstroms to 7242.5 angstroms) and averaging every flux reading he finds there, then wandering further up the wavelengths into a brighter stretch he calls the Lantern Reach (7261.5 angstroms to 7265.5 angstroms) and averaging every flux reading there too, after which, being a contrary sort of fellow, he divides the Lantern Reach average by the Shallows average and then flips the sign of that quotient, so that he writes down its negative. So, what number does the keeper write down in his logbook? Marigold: -0.94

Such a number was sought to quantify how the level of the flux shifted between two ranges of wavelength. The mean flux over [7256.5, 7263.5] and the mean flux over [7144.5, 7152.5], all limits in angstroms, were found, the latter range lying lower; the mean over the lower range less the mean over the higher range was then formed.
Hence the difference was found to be -14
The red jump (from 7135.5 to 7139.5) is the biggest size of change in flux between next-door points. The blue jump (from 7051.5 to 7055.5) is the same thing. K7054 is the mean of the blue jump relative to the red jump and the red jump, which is 20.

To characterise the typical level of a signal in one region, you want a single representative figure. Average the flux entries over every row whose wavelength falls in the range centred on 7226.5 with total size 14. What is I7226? 283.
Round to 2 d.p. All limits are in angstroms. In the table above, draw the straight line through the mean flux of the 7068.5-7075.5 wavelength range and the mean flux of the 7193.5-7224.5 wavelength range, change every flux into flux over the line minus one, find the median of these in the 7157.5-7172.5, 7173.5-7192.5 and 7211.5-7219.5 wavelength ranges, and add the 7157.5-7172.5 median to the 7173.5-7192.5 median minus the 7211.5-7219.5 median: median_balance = -0.02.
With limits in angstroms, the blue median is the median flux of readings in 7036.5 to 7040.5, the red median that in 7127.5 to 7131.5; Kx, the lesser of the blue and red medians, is 305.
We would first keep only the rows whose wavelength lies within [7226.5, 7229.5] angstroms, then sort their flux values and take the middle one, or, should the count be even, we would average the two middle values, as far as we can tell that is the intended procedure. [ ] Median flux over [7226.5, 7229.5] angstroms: 296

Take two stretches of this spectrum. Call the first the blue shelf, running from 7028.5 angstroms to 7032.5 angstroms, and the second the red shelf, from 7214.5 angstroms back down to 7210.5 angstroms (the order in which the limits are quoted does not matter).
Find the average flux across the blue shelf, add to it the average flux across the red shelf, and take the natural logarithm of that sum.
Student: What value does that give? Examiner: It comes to 6.46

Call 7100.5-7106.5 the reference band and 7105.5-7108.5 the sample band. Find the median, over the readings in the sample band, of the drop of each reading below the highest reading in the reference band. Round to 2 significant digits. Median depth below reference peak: 72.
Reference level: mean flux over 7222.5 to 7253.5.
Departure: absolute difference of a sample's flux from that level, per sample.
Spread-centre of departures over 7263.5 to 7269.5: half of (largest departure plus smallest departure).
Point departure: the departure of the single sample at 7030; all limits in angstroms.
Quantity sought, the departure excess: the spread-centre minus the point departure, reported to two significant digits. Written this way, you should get -14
